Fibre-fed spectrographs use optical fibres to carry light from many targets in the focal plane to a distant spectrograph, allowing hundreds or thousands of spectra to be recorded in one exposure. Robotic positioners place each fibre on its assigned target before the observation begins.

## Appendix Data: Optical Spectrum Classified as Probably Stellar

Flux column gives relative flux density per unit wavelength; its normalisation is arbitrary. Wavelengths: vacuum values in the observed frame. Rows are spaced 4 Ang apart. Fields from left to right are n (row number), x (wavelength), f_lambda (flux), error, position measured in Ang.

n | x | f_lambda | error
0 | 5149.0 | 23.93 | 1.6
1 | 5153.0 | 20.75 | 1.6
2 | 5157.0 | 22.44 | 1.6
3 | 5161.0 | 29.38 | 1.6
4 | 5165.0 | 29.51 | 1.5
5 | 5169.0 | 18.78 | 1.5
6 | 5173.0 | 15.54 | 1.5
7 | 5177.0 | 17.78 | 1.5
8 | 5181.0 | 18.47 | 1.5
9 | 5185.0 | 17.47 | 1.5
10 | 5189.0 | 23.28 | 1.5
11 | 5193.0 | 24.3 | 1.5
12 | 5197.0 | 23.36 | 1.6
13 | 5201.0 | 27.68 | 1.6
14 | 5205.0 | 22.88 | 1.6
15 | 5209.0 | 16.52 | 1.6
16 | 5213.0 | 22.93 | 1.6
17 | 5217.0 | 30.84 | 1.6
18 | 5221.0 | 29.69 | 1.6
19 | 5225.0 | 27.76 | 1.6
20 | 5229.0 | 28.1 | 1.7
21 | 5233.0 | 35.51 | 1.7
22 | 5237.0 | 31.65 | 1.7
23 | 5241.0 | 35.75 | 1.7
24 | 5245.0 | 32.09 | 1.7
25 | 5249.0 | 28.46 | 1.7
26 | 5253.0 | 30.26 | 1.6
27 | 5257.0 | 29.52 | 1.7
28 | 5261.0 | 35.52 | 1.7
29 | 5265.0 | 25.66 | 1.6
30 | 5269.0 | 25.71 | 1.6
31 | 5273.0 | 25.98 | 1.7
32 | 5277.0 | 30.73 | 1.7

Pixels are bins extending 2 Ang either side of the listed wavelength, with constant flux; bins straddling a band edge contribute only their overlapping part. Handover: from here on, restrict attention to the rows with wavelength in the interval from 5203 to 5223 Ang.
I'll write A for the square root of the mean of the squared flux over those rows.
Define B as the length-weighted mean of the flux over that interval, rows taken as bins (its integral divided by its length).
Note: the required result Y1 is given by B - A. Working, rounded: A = 25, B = 24.6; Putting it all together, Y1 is -0.55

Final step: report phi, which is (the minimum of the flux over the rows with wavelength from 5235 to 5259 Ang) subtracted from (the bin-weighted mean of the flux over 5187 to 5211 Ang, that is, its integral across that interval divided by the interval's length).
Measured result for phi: -5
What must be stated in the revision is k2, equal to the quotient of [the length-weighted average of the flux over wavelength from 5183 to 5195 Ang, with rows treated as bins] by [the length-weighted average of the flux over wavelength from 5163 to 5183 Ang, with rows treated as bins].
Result 1.08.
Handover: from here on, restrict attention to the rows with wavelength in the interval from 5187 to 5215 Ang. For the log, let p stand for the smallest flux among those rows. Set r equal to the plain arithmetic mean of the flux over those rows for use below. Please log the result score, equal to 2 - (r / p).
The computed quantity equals 0.61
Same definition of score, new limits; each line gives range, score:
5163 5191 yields 0.71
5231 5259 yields 0.88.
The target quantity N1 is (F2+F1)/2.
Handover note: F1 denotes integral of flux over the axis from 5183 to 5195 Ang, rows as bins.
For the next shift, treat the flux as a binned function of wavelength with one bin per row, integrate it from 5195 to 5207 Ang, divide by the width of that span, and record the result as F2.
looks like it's 142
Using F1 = 260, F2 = 25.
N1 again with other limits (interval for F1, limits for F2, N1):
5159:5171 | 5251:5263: 171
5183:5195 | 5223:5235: 145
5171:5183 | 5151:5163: 116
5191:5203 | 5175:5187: 160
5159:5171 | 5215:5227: 170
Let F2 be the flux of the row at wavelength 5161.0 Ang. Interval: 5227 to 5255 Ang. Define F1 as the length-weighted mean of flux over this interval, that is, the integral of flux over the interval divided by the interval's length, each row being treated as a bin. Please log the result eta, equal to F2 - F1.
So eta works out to -2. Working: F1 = 31.7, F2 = 29.38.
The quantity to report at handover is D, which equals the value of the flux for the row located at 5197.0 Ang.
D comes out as 23.36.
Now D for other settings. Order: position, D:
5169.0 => 18.78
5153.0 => 20.75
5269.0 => 25.71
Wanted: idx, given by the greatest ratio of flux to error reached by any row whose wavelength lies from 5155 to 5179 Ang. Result 19.7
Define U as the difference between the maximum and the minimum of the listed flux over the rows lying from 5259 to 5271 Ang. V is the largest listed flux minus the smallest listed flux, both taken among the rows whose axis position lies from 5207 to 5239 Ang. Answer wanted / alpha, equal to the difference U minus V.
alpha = -9.1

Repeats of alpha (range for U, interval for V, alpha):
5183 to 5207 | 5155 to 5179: -3.8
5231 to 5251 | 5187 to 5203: 2.9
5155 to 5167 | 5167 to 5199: -1.7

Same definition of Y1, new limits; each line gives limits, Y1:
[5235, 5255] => -0.09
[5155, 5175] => -0.67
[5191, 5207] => -0.07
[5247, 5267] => -0.17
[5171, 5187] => -0.03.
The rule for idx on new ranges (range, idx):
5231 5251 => 21.0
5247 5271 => 20.9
